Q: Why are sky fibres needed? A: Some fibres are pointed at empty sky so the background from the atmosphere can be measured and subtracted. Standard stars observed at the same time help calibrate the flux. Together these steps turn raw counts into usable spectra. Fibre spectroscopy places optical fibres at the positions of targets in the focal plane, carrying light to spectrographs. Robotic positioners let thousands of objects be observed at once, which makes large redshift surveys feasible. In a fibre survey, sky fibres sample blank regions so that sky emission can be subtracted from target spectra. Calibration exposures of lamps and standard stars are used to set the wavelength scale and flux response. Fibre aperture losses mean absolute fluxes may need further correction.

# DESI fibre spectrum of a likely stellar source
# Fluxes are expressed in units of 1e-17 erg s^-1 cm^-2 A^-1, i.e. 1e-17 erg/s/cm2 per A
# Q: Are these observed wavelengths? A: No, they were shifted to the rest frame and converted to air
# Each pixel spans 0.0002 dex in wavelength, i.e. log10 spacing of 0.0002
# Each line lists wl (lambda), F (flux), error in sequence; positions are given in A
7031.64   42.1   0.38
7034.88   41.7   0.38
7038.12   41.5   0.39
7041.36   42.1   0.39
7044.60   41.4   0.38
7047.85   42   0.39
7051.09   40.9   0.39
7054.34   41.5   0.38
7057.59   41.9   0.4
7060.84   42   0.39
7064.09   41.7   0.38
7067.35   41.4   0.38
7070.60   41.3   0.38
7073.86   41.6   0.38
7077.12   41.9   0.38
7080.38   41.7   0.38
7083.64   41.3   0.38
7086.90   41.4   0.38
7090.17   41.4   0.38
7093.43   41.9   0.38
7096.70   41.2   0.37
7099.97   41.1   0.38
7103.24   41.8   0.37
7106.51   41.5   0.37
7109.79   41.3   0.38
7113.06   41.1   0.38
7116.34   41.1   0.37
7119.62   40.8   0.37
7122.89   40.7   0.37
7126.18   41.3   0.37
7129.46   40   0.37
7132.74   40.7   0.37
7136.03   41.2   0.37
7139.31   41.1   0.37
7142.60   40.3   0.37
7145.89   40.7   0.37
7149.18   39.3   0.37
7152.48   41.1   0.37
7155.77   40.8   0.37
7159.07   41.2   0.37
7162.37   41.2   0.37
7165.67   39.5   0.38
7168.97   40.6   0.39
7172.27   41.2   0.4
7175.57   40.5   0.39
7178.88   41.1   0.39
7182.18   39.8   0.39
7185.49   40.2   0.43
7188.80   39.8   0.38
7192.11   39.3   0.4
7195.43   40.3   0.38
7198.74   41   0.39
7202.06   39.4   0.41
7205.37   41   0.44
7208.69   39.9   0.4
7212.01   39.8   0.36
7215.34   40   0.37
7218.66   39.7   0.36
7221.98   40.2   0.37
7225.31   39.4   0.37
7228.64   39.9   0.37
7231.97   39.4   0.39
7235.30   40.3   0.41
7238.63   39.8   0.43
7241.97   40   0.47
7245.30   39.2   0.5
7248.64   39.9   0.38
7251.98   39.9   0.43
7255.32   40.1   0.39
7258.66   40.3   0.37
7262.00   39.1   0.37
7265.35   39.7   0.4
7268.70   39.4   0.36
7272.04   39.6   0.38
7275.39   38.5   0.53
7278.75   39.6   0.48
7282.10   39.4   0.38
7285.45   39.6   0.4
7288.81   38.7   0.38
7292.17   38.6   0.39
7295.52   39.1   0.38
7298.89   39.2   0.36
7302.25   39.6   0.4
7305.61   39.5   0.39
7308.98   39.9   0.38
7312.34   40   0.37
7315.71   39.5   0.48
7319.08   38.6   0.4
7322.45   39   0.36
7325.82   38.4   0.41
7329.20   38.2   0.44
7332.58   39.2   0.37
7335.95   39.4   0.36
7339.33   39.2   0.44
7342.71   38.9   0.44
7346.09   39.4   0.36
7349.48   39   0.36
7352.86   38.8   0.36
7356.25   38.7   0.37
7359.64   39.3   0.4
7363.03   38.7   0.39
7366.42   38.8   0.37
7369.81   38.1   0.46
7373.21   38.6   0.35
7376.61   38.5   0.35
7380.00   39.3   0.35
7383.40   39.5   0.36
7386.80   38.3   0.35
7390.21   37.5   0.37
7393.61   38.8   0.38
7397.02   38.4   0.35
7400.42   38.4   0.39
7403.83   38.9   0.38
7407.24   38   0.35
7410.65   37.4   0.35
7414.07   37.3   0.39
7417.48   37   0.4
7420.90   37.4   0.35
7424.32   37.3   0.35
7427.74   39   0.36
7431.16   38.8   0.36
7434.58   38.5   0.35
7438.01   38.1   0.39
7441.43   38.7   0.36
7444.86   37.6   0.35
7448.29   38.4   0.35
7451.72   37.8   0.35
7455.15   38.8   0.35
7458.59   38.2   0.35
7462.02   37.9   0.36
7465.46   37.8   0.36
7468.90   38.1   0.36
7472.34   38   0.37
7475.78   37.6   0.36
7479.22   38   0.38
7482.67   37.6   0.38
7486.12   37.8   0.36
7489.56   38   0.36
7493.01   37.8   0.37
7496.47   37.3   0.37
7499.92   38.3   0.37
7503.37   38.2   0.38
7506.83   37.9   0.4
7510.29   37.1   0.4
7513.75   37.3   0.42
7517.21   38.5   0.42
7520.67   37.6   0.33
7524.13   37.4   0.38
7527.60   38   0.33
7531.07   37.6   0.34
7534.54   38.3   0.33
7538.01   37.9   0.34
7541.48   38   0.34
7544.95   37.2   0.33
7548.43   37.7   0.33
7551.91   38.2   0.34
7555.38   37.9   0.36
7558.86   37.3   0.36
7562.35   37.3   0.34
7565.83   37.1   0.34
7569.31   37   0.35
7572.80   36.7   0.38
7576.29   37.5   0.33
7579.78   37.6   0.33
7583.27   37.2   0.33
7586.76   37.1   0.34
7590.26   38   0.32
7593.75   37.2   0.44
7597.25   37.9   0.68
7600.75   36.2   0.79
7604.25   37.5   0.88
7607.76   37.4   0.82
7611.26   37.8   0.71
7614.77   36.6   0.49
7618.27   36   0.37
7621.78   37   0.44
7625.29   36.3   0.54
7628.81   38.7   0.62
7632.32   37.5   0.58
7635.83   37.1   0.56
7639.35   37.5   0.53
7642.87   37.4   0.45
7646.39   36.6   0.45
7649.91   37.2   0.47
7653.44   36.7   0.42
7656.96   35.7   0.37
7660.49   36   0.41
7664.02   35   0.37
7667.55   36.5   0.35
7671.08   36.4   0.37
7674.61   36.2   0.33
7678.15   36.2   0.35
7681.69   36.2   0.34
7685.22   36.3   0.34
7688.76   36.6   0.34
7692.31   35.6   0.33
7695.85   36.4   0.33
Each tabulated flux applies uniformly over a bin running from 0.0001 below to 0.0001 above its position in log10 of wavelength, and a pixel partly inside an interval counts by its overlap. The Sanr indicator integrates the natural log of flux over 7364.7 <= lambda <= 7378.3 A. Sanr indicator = 49.6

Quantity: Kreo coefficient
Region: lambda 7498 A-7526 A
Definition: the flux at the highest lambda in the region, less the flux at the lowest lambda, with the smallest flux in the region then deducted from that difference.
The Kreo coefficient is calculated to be -38.0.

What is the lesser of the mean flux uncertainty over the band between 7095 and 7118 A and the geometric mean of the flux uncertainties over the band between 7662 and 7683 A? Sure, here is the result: 0.35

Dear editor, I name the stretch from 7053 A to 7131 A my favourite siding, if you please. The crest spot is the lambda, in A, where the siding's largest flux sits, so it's 7060.84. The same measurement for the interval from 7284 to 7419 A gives 7312.34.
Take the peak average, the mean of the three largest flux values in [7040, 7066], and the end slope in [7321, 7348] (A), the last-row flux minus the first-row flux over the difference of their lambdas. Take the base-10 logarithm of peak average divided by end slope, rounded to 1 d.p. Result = 3.4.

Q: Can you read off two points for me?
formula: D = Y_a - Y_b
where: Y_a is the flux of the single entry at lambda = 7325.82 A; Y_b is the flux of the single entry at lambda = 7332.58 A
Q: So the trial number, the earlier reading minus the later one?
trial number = -0.8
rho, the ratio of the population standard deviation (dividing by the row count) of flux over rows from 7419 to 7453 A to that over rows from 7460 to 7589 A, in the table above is 1.4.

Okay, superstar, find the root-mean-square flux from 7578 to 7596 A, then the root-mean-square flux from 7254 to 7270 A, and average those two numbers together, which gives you 38.6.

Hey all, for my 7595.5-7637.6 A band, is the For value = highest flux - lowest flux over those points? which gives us 2.70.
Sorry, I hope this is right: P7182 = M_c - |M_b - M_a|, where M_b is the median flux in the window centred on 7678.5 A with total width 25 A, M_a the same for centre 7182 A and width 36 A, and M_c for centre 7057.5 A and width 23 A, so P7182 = 37.7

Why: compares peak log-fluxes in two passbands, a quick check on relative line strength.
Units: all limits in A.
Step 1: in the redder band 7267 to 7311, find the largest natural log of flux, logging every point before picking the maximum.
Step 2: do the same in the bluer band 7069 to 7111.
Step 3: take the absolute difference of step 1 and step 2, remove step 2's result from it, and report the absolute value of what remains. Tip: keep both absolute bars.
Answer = 3.69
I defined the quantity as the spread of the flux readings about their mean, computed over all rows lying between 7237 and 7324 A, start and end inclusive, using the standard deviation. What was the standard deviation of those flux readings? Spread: 0.49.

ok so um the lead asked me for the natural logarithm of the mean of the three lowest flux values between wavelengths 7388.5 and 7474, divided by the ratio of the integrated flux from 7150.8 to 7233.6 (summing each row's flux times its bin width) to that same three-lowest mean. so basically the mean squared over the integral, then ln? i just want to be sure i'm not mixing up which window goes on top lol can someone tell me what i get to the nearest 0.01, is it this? -0.88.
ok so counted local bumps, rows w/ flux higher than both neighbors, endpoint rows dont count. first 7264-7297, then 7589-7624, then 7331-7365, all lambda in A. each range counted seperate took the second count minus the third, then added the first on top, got 3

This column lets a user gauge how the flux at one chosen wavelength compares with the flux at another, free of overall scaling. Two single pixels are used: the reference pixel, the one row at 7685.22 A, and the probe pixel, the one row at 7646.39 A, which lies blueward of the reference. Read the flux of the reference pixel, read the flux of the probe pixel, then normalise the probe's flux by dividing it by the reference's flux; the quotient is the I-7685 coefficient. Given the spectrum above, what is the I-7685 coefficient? 1.01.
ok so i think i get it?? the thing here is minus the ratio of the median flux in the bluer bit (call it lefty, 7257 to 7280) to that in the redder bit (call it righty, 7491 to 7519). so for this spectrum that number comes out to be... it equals -1.05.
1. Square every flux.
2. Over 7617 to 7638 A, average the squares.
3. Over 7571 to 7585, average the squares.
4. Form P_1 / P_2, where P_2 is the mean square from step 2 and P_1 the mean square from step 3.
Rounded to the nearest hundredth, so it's 1.01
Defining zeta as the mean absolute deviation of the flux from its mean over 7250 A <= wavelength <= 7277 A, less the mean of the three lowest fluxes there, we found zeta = -38.6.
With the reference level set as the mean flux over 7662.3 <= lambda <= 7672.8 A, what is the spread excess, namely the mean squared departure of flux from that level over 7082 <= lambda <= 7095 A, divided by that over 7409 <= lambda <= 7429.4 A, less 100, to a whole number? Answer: -90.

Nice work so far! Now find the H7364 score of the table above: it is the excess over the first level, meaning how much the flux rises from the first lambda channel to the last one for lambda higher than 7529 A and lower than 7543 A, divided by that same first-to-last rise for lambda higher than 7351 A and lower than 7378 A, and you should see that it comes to -1.3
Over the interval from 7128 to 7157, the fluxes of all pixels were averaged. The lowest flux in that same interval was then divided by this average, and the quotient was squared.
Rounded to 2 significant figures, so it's 0.94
